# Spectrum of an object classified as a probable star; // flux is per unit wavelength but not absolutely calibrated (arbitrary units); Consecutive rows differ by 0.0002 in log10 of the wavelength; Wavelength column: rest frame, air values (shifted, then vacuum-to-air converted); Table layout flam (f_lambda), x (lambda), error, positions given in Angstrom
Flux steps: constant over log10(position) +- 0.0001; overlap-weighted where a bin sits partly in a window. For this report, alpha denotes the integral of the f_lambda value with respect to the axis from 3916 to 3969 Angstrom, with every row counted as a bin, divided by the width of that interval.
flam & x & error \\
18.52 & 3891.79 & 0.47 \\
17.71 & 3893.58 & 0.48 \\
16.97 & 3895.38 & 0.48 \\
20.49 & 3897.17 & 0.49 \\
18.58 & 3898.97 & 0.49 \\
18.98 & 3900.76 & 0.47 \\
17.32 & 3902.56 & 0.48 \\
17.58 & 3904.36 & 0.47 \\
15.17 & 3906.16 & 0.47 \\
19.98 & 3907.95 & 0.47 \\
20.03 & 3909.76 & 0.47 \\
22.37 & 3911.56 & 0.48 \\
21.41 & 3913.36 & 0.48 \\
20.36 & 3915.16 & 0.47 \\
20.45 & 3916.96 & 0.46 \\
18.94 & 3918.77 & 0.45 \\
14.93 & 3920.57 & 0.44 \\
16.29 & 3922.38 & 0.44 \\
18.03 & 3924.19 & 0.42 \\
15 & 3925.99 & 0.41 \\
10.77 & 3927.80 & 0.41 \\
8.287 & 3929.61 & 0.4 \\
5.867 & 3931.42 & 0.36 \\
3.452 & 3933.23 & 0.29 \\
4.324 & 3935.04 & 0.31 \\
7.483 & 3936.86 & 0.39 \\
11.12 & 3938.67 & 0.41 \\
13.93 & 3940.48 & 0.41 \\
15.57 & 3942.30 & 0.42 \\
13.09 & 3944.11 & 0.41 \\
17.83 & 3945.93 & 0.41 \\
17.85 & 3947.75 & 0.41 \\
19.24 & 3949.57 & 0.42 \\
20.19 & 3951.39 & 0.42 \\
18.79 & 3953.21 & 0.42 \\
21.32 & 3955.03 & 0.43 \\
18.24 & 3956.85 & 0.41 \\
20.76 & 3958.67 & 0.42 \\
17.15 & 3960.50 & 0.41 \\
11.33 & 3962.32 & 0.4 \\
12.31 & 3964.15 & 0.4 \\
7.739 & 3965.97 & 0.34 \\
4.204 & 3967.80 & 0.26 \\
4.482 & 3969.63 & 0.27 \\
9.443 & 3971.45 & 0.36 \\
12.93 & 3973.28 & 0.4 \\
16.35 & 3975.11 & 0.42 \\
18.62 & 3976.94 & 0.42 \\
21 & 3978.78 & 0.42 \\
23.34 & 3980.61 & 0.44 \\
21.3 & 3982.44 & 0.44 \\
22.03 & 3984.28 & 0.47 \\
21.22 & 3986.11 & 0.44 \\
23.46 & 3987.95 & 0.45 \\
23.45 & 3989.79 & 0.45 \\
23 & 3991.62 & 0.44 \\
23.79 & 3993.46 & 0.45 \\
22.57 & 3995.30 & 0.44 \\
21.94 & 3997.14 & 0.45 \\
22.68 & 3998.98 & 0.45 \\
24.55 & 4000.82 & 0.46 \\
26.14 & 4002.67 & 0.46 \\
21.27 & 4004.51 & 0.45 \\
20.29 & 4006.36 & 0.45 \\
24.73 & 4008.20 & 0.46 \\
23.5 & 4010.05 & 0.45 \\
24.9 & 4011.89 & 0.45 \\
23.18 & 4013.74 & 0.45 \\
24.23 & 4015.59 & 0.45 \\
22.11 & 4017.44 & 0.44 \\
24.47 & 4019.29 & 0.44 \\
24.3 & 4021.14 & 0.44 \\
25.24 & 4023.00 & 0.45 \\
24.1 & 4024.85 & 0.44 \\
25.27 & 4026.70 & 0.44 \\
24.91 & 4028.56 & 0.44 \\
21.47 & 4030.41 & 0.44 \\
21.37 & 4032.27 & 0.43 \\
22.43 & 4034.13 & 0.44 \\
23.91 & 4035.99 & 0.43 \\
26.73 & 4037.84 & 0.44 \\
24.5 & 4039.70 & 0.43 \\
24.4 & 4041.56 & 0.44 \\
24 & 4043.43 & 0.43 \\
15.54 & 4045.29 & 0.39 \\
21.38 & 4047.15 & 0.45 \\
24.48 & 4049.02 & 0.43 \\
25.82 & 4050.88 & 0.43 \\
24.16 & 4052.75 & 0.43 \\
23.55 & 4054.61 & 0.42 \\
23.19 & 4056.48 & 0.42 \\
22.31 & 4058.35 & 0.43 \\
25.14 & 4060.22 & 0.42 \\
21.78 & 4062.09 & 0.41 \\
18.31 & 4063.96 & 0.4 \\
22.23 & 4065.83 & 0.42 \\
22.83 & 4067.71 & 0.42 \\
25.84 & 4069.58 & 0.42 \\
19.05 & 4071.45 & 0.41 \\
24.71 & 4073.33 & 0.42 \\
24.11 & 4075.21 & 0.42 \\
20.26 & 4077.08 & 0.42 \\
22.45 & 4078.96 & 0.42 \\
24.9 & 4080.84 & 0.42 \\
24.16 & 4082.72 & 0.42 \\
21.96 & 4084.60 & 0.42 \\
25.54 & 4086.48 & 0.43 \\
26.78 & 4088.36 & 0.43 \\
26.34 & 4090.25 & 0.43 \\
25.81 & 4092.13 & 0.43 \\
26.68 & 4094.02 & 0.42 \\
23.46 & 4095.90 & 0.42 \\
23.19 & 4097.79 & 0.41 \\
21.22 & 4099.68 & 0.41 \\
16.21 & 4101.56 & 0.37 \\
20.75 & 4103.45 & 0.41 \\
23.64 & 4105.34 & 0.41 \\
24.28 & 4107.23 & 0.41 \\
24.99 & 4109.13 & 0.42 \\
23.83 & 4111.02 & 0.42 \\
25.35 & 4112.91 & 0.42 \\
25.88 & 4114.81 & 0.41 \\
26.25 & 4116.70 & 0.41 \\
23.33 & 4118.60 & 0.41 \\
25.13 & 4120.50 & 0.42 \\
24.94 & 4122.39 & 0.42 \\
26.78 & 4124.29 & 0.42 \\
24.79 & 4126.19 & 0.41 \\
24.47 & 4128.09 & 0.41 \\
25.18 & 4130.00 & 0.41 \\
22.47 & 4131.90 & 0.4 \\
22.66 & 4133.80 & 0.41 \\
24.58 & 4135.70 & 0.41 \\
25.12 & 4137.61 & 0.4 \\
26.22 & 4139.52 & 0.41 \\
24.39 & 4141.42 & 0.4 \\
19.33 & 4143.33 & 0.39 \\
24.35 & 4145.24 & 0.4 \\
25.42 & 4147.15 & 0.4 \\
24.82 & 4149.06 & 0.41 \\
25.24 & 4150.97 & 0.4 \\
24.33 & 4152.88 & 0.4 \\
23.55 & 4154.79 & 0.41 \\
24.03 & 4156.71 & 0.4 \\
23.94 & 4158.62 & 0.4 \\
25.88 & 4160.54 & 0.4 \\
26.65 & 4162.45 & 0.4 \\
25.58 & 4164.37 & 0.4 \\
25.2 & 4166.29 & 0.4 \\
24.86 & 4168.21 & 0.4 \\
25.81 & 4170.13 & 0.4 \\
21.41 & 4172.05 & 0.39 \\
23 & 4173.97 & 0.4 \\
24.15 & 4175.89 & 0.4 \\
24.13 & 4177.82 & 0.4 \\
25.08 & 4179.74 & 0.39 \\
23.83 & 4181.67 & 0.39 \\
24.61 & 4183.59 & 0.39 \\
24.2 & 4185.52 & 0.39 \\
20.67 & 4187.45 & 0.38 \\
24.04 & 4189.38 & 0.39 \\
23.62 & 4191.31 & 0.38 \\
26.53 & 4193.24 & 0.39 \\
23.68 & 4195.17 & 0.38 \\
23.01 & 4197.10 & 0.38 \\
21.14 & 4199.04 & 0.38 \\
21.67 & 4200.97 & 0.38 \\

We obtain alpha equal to 13.9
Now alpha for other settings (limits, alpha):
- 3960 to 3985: 14.3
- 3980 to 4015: 23.0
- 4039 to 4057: 23.1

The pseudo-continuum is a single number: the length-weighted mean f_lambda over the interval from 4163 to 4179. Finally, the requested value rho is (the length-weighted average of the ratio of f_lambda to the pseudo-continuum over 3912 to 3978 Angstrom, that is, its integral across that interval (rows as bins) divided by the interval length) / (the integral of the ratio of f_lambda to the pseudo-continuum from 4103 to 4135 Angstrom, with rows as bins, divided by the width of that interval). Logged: 0.58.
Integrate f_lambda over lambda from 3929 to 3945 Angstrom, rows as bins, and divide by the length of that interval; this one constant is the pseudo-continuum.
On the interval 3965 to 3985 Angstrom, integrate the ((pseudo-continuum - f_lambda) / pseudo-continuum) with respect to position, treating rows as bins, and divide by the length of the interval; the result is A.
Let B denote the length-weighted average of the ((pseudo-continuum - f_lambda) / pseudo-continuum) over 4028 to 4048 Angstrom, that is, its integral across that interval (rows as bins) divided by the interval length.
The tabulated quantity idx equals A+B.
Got -2.04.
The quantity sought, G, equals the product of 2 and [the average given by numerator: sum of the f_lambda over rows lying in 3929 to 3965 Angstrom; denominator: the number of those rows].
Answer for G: 27.8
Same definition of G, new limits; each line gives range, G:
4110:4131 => 50.2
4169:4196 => 47.8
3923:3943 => 20.7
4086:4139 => 48.5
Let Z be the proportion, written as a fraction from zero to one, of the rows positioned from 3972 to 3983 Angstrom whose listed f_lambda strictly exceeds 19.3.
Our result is 0.50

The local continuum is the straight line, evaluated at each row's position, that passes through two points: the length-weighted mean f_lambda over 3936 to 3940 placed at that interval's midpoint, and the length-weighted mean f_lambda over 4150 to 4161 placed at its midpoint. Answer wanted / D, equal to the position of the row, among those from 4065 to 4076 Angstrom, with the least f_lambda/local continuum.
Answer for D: 4071.45 Angstrom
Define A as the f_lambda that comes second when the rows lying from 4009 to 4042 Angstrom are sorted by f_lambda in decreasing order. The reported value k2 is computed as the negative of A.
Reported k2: -25.3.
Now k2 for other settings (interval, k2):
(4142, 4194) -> -26.5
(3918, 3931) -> -18.0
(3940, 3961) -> -20.8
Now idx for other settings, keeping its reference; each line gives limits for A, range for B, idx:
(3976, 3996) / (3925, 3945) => -1.47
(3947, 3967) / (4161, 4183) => -2.46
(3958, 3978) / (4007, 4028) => -1.93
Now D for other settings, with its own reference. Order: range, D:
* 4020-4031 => 4030.41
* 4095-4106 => 4101.56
